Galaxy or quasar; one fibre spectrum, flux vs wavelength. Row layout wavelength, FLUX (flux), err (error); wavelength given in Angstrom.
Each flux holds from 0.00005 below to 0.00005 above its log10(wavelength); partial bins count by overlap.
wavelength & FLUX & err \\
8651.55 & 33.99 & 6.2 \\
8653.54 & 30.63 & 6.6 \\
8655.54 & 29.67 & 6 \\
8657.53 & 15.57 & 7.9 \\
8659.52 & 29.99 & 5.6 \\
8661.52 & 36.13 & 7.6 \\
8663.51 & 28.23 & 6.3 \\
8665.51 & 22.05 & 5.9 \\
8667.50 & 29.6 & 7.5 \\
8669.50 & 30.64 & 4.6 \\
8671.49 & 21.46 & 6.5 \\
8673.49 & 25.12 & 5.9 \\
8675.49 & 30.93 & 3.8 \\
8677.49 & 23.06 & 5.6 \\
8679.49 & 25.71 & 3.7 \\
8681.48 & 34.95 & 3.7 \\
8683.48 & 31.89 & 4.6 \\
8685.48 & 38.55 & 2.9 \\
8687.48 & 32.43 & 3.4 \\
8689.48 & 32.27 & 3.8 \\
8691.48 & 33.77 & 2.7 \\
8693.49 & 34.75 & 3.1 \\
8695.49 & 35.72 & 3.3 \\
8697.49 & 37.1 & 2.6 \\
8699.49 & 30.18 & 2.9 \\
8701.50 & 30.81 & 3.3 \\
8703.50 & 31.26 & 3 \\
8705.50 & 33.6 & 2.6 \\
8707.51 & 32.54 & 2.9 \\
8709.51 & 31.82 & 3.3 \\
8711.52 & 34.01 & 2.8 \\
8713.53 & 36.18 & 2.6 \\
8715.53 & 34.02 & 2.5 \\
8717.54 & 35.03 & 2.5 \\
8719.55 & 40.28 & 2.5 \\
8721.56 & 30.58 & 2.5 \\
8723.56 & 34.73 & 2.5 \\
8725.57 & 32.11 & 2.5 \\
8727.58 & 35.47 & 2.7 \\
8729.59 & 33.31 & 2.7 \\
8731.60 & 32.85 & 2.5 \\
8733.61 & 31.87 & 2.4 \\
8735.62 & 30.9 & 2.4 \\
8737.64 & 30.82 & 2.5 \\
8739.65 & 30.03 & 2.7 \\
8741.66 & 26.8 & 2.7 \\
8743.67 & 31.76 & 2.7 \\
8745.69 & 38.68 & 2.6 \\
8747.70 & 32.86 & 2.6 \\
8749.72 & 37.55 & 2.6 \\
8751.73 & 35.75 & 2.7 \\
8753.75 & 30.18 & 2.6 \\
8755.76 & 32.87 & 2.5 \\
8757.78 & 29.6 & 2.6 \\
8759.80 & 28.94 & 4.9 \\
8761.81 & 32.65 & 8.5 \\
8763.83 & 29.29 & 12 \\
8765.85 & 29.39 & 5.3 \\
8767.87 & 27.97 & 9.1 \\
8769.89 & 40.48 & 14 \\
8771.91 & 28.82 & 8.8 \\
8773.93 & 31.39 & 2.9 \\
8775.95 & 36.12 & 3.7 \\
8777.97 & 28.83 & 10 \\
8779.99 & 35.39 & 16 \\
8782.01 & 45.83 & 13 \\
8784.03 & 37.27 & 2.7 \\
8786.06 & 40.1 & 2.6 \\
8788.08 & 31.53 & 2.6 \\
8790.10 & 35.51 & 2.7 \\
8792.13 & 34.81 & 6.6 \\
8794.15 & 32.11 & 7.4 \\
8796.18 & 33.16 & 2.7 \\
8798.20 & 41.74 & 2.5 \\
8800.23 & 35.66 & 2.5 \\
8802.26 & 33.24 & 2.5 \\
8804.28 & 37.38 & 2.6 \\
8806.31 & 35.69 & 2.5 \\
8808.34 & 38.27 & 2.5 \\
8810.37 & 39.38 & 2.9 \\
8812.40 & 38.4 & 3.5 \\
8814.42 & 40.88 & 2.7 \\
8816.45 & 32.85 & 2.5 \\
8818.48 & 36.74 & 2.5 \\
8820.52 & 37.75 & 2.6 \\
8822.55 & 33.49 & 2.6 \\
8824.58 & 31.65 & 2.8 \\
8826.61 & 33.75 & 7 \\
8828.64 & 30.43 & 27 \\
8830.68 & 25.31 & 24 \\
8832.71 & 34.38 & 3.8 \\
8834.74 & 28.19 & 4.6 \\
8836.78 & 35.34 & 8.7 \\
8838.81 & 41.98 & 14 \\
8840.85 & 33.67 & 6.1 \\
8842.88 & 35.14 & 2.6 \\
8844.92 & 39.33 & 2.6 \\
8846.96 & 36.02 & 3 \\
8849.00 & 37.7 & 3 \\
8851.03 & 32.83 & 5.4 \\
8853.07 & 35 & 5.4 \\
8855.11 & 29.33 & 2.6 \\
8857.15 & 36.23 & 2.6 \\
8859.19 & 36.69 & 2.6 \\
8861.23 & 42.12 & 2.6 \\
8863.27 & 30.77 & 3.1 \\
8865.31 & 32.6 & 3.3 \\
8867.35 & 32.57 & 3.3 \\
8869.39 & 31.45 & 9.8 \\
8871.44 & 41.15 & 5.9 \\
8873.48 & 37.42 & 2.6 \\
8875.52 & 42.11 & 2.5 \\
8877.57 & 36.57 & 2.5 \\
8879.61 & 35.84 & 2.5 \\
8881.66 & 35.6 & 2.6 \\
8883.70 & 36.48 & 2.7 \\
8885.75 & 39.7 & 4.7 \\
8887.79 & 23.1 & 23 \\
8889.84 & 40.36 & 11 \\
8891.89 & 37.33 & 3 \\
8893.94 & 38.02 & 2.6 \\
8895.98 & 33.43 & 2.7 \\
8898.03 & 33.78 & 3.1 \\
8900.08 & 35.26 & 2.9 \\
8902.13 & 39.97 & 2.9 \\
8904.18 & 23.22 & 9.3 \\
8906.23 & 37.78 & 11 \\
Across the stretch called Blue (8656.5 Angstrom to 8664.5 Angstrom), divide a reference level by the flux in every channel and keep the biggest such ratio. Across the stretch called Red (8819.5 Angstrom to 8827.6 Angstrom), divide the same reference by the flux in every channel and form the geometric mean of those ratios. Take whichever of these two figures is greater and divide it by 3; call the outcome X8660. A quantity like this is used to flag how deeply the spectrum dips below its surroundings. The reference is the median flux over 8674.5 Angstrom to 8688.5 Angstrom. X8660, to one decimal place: 0.7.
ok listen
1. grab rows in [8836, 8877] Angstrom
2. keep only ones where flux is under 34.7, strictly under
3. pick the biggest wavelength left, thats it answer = 8869.39 Angstrom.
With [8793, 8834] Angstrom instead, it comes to 8832.71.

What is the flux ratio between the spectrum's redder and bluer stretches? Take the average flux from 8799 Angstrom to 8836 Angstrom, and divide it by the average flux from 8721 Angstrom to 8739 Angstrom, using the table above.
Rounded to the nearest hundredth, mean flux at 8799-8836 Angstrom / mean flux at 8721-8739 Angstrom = 1.07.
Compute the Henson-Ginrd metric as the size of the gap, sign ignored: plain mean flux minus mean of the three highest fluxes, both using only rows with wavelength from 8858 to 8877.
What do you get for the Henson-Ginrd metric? 5.5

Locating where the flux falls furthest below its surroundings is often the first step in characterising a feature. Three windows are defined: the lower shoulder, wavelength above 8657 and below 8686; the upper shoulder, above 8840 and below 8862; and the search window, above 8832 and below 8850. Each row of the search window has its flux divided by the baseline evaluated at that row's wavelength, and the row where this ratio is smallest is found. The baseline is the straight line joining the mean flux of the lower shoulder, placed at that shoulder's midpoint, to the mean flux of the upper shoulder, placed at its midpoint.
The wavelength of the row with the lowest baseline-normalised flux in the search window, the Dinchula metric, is 8834.74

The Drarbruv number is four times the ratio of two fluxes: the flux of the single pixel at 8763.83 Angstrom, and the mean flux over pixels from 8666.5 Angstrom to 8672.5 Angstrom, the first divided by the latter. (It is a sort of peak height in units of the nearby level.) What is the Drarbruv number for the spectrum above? 4.30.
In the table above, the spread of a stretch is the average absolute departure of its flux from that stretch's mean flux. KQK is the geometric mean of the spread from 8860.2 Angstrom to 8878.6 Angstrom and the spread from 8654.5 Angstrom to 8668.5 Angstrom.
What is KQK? 4.4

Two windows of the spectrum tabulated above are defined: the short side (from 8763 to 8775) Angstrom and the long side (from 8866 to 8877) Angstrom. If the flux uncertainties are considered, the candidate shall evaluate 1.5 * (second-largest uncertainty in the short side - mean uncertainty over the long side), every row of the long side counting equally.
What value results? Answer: 11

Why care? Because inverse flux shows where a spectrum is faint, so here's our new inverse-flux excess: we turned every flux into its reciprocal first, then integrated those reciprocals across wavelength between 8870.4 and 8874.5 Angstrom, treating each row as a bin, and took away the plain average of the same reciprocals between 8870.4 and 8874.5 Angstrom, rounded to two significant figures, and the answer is 0.079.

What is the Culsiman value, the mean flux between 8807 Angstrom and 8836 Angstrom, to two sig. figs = 34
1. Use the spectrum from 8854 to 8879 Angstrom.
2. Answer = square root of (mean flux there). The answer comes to 5.98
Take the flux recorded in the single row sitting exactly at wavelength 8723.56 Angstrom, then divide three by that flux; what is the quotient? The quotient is 0.0864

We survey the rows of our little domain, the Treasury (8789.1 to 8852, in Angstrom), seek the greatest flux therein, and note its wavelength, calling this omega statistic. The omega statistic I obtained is 8838.81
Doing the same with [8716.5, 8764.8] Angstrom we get 8719.55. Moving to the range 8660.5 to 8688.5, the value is 8685.48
